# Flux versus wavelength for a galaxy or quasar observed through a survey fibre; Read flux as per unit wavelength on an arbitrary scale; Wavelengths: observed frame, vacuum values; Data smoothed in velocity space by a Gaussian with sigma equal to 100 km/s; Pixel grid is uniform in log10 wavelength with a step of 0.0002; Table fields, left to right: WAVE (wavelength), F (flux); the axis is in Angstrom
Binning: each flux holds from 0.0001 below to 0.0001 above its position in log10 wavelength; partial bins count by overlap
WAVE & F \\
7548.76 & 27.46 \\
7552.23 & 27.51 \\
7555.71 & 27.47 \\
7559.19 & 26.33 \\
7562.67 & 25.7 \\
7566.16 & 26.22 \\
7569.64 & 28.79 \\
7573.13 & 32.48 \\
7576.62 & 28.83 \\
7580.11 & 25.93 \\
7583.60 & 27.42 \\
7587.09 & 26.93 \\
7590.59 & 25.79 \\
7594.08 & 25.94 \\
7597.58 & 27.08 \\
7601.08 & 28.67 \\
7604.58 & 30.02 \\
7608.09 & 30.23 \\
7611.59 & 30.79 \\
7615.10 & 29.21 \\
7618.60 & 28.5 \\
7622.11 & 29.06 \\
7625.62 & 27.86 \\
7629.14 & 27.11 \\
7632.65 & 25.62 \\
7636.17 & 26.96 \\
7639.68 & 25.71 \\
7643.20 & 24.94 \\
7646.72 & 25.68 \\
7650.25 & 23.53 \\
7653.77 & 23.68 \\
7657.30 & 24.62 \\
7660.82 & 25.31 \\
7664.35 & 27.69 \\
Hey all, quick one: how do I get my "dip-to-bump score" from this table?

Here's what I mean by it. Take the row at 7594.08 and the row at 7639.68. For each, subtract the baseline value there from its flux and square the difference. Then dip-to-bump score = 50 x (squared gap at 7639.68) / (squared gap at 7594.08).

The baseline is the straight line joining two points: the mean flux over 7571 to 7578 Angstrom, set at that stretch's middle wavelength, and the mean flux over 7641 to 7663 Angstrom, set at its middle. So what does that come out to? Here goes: 0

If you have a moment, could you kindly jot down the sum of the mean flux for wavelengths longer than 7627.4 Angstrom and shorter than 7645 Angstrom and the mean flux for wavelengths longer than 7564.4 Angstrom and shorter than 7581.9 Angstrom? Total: 54.5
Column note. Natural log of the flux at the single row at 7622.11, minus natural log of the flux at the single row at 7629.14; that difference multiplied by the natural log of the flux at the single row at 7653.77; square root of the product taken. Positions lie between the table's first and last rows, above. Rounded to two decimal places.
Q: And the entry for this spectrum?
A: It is 0.47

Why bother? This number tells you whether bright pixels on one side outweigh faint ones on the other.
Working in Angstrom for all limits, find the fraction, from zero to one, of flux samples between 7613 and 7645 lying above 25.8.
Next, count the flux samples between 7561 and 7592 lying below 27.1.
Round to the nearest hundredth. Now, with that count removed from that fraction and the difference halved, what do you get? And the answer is -2.17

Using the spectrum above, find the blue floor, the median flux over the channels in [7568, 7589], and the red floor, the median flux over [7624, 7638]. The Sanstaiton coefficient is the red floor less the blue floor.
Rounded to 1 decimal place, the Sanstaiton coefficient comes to -1.1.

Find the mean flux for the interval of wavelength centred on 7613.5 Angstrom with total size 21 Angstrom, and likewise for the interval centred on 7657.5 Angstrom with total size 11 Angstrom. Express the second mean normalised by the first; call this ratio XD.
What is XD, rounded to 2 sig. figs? 0.83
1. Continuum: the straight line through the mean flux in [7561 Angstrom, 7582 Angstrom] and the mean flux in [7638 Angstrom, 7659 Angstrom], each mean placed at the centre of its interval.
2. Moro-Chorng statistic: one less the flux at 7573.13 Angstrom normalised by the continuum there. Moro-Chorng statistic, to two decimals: -0.16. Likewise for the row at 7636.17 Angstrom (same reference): -0.07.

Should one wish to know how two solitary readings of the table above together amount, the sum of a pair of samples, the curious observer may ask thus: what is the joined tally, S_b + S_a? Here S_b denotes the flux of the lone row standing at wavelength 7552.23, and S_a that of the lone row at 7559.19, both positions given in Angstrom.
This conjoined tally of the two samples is 54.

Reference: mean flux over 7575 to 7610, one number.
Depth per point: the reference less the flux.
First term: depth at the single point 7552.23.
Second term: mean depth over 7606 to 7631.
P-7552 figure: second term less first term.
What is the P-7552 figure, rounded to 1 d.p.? -1.5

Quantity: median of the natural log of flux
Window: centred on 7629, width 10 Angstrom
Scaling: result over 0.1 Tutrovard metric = 33.0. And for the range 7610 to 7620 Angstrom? 33.7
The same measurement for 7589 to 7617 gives 33.7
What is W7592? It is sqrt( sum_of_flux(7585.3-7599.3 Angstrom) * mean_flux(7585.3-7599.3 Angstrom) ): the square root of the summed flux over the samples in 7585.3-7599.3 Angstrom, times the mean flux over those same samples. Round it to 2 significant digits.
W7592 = 53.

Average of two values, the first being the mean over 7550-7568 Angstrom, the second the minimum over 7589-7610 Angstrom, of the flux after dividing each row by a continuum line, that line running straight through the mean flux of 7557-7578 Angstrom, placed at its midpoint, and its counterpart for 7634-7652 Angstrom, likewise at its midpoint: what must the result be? 0.94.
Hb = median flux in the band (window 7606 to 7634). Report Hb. 28.8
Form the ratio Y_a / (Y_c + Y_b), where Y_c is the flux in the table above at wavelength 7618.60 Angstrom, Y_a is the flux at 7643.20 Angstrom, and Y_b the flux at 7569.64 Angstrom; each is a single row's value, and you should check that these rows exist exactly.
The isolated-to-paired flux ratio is 0.44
